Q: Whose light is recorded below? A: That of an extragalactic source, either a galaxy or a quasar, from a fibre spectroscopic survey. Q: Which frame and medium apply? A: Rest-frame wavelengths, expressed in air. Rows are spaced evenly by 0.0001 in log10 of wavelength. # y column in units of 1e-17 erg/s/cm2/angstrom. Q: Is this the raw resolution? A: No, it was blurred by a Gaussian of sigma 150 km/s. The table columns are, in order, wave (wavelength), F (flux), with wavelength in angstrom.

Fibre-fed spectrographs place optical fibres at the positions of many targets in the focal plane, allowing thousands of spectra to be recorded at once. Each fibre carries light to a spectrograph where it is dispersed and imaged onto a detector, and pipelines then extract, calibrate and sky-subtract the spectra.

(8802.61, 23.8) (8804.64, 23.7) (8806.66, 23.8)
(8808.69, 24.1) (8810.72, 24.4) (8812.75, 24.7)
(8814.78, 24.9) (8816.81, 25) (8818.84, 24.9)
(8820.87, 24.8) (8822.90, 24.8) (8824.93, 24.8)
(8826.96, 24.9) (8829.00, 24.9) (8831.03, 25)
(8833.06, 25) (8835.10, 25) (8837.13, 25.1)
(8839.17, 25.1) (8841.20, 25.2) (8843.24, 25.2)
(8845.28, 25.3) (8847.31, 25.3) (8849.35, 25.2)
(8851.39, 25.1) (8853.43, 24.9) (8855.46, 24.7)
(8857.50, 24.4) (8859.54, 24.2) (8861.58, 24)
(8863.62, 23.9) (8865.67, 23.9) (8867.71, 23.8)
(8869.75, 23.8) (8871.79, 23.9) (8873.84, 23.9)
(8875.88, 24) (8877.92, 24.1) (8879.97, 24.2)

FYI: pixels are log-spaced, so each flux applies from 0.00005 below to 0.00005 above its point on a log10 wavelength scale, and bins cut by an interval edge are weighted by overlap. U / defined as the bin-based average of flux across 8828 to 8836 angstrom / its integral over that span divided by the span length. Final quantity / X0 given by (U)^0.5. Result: 5.00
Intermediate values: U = 25.0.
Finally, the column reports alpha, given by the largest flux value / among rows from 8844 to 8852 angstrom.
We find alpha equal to 25.3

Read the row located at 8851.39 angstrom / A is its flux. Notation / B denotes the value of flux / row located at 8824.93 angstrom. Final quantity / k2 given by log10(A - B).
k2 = -0.52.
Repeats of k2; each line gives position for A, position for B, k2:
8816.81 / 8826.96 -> -1.00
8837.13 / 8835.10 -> -1.00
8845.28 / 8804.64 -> 0.20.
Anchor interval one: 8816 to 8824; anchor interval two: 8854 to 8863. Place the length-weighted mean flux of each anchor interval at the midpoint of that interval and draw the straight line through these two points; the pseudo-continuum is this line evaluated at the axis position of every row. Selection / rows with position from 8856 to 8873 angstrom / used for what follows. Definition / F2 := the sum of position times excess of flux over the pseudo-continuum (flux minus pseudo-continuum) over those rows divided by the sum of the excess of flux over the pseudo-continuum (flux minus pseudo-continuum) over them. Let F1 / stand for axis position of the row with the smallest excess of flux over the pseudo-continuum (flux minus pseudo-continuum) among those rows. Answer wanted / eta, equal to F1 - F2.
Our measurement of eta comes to 1.4 angstrom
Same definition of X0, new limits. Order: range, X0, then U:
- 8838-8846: 5.02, 25.2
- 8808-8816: 4.95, 24.5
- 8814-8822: 4.99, 24.9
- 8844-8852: 5.02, 25.2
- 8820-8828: 4.98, 24.8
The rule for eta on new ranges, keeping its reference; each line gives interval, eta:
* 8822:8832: -7.5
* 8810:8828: -0.1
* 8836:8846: -4.6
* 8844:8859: 8.0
